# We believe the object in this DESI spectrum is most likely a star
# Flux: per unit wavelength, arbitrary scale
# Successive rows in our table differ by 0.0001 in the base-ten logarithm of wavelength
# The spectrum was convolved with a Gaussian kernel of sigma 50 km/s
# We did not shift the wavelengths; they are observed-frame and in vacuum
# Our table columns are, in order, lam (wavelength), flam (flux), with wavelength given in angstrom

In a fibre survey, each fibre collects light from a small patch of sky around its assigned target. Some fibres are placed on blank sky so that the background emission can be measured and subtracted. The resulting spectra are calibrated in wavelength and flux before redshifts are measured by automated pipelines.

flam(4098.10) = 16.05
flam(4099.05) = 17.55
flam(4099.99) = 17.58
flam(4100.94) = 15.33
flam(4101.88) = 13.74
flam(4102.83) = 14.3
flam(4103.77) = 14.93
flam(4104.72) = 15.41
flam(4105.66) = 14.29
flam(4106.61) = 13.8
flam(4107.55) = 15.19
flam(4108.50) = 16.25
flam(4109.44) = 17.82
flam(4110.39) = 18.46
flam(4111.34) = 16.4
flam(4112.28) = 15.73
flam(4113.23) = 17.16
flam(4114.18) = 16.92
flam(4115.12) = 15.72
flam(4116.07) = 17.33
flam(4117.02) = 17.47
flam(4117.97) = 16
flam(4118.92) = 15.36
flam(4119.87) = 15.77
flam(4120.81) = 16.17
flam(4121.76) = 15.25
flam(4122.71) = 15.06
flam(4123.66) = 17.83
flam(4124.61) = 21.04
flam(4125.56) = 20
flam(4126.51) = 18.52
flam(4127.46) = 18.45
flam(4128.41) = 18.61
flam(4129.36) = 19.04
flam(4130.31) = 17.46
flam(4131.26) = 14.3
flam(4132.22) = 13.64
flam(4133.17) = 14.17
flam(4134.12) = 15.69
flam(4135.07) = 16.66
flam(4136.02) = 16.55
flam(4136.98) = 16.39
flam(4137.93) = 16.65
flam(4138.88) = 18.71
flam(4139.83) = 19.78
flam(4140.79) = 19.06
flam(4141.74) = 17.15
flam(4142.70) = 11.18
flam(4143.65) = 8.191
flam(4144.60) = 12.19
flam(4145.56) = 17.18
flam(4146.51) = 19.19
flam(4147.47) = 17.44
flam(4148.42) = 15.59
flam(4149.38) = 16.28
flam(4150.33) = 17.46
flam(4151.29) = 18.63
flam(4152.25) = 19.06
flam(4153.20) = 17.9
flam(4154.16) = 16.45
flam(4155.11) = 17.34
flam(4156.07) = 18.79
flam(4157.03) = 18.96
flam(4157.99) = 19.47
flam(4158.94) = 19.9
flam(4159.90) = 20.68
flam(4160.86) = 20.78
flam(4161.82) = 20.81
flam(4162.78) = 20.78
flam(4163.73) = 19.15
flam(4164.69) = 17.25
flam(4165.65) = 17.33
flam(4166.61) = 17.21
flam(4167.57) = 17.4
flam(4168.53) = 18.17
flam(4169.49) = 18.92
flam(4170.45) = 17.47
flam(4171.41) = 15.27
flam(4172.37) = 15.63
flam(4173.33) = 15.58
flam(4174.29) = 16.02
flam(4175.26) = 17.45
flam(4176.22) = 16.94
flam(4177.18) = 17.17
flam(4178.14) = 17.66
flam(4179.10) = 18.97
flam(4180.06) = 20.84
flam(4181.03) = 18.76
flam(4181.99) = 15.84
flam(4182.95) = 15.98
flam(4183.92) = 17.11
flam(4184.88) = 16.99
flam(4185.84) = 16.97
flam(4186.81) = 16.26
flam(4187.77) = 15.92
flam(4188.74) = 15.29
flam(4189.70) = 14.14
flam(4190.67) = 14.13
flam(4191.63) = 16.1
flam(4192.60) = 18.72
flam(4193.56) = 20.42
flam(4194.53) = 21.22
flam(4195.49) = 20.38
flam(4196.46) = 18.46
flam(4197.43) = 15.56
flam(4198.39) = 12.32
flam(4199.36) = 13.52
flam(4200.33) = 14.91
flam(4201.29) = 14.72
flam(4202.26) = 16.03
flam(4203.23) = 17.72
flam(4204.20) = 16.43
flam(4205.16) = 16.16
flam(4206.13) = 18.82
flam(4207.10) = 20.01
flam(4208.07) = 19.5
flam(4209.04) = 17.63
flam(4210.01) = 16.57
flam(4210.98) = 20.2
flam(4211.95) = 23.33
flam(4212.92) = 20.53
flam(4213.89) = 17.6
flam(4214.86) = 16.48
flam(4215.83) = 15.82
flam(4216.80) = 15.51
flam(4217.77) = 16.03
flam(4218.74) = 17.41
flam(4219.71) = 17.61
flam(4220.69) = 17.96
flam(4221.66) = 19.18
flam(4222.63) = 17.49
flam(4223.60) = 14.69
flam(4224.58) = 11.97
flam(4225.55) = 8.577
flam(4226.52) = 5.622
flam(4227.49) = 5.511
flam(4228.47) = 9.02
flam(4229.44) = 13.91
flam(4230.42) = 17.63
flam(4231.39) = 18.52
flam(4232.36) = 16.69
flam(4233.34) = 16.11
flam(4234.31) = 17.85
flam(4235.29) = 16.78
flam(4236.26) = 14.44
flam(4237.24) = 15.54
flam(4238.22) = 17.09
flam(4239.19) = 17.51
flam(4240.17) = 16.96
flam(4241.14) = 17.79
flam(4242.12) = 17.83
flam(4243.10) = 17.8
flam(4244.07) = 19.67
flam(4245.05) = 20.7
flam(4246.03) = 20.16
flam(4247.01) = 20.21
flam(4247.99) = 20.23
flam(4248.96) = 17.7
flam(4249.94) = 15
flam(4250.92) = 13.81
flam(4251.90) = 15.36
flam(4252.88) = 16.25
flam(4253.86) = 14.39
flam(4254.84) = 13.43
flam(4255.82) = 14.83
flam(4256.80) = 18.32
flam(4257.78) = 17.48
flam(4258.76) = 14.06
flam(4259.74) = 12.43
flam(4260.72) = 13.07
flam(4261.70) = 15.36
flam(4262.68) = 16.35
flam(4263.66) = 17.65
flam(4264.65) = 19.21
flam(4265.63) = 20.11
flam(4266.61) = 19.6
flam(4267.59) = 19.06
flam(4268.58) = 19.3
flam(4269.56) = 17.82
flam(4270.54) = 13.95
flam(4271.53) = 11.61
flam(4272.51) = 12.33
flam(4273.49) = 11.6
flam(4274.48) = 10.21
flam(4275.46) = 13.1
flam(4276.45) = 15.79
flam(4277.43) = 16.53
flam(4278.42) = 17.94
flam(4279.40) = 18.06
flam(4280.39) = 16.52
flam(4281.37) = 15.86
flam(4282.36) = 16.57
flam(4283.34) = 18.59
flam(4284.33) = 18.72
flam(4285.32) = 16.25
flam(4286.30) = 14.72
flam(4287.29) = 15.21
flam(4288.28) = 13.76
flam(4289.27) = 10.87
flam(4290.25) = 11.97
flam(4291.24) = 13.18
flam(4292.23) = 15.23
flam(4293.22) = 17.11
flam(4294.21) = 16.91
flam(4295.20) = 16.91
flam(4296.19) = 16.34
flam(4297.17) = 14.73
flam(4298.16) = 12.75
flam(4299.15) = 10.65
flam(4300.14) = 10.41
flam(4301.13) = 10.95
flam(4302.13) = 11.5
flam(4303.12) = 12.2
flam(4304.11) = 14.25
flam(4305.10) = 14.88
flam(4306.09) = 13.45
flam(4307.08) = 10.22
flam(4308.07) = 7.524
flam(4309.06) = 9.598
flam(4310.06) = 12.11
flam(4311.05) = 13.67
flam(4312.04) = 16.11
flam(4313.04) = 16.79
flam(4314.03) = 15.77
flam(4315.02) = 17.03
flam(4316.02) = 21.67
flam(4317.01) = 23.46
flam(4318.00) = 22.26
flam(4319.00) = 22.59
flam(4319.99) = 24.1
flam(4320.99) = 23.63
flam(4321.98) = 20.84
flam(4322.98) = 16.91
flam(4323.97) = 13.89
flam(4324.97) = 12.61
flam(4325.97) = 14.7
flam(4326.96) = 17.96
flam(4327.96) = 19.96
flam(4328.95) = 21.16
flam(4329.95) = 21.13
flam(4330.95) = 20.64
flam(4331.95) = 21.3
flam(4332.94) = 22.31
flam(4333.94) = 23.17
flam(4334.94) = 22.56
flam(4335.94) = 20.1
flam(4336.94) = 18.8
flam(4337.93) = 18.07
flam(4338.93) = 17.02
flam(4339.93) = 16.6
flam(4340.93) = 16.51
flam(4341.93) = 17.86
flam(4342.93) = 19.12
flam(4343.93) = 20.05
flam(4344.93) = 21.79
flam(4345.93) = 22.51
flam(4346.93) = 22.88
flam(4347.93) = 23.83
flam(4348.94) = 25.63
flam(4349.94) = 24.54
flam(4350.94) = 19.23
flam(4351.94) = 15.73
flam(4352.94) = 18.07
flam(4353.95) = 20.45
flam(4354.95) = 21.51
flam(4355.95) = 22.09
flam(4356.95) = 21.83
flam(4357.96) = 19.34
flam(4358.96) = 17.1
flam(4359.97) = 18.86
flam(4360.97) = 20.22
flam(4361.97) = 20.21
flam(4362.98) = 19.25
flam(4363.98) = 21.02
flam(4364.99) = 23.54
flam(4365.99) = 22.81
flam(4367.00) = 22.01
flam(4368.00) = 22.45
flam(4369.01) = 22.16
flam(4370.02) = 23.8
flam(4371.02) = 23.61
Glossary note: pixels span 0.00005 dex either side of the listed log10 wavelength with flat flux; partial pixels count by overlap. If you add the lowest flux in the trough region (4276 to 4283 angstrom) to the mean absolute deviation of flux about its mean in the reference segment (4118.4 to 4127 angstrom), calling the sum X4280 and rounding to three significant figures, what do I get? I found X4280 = 17.7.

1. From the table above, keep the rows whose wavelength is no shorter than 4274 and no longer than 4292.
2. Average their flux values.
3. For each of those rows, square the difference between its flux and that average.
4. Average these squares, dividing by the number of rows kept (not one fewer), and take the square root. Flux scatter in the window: 2.5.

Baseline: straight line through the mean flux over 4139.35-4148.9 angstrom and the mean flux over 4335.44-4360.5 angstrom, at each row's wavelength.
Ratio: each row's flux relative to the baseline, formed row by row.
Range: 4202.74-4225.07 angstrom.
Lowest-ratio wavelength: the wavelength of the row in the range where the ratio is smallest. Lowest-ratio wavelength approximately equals 4224.58 angstrom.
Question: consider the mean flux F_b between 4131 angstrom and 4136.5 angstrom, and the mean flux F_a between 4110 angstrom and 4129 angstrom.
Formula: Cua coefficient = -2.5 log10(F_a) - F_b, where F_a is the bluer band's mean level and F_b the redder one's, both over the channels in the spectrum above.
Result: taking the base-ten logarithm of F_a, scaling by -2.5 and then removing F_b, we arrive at -18.3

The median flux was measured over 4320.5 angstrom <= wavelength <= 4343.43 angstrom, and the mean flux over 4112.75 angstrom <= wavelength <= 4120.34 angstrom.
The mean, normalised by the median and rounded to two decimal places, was 0.86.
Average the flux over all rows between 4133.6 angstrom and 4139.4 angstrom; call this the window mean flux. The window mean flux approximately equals 16.8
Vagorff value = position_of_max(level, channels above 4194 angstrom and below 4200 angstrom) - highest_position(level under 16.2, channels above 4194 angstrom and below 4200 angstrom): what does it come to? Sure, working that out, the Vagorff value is -4.8 angstrom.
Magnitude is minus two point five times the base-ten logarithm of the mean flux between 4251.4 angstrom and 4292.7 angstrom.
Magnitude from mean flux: -2.98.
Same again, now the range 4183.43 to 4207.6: -3.06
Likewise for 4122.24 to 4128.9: -3.17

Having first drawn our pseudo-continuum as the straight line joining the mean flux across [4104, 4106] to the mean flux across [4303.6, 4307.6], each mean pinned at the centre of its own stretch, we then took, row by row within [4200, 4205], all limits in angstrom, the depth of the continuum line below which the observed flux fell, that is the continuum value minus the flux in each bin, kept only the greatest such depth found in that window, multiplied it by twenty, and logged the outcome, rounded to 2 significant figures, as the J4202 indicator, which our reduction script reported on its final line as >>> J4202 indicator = -13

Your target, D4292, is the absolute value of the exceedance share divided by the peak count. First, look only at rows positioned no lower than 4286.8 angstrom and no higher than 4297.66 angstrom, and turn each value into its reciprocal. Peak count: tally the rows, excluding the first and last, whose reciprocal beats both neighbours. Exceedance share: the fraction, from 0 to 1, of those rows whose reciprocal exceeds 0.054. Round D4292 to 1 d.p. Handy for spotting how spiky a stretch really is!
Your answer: 1.0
